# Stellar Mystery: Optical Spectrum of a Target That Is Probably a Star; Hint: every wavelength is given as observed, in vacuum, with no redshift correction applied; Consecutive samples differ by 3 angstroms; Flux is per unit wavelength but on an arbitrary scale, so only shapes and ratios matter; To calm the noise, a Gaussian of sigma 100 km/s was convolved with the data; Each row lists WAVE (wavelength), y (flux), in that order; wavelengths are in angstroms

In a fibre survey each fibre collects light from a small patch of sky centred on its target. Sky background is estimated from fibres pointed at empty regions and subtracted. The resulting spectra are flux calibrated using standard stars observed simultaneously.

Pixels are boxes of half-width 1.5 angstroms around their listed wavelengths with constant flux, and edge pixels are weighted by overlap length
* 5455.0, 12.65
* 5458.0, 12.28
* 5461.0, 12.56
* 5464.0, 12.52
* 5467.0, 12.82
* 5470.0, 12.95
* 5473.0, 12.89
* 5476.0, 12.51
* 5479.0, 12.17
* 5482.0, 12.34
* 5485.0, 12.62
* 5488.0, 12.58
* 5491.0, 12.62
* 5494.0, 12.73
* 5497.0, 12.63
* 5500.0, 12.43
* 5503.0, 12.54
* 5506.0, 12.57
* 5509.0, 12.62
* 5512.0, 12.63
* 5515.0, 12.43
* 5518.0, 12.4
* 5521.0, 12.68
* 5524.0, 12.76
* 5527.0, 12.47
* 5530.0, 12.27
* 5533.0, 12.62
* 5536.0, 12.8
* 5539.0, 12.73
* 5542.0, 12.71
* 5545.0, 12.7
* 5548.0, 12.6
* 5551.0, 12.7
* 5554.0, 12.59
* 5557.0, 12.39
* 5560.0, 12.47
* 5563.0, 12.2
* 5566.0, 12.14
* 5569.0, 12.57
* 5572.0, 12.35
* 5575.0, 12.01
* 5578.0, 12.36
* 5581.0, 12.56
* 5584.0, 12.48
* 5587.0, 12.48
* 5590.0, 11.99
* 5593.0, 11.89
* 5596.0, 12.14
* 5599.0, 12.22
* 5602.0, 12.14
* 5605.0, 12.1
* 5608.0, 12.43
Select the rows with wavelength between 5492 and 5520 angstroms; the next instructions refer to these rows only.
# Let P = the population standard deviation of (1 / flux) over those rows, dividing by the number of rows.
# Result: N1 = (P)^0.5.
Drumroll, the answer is 0.026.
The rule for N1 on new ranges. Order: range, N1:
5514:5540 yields 0.033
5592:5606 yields 0.028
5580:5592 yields 0.039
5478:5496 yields 0.035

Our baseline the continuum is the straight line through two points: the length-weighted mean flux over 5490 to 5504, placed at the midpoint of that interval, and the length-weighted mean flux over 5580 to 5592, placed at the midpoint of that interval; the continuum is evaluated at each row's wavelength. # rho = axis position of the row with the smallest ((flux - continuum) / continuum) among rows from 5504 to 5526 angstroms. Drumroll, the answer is 5518.0 angstroms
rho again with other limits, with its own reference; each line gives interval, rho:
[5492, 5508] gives 5500.0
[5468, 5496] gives 5479.0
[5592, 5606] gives 5593.0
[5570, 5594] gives 5593.0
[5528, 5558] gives 5530.0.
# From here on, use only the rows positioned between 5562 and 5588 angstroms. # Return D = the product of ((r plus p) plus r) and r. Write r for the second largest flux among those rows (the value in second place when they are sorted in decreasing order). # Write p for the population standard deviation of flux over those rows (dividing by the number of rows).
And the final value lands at 317.8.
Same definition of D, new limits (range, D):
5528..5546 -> 326.3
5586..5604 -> 300.9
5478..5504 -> 321.1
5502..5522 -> 320.3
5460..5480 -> 335.6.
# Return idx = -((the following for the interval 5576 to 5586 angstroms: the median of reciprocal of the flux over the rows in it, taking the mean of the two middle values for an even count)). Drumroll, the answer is -0.0801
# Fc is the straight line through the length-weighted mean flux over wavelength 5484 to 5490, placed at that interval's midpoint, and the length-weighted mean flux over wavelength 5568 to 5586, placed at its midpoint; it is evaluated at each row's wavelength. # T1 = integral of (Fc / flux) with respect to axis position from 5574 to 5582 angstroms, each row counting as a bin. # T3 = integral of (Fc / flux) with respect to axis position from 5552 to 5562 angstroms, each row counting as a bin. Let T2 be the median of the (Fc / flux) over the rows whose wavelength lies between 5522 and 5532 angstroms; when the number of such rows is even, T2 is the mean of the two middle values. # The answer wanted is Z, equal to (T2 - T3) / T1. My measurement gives -1.11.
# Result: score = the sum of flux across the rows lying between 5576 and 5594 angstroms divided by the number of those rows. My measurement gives 12.3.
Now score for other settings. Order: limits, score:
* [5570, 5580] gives 12.2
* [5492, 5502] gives 12.6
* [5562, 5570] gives 12.3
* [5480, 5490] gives 12.5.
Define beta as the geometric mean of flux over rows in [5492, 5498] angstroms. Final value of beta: 12.68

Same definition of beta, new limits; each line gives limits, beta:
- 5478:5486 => 12.38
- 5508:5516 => 12.56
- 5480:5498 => 12.59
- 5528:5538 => 12.56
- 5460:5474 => 12.75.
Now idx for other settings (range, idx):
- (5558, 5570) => -0.0811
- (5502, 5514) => -0.0794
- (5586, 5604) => -0.0824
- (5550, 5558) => -0.0794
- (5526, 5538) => -0.0797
